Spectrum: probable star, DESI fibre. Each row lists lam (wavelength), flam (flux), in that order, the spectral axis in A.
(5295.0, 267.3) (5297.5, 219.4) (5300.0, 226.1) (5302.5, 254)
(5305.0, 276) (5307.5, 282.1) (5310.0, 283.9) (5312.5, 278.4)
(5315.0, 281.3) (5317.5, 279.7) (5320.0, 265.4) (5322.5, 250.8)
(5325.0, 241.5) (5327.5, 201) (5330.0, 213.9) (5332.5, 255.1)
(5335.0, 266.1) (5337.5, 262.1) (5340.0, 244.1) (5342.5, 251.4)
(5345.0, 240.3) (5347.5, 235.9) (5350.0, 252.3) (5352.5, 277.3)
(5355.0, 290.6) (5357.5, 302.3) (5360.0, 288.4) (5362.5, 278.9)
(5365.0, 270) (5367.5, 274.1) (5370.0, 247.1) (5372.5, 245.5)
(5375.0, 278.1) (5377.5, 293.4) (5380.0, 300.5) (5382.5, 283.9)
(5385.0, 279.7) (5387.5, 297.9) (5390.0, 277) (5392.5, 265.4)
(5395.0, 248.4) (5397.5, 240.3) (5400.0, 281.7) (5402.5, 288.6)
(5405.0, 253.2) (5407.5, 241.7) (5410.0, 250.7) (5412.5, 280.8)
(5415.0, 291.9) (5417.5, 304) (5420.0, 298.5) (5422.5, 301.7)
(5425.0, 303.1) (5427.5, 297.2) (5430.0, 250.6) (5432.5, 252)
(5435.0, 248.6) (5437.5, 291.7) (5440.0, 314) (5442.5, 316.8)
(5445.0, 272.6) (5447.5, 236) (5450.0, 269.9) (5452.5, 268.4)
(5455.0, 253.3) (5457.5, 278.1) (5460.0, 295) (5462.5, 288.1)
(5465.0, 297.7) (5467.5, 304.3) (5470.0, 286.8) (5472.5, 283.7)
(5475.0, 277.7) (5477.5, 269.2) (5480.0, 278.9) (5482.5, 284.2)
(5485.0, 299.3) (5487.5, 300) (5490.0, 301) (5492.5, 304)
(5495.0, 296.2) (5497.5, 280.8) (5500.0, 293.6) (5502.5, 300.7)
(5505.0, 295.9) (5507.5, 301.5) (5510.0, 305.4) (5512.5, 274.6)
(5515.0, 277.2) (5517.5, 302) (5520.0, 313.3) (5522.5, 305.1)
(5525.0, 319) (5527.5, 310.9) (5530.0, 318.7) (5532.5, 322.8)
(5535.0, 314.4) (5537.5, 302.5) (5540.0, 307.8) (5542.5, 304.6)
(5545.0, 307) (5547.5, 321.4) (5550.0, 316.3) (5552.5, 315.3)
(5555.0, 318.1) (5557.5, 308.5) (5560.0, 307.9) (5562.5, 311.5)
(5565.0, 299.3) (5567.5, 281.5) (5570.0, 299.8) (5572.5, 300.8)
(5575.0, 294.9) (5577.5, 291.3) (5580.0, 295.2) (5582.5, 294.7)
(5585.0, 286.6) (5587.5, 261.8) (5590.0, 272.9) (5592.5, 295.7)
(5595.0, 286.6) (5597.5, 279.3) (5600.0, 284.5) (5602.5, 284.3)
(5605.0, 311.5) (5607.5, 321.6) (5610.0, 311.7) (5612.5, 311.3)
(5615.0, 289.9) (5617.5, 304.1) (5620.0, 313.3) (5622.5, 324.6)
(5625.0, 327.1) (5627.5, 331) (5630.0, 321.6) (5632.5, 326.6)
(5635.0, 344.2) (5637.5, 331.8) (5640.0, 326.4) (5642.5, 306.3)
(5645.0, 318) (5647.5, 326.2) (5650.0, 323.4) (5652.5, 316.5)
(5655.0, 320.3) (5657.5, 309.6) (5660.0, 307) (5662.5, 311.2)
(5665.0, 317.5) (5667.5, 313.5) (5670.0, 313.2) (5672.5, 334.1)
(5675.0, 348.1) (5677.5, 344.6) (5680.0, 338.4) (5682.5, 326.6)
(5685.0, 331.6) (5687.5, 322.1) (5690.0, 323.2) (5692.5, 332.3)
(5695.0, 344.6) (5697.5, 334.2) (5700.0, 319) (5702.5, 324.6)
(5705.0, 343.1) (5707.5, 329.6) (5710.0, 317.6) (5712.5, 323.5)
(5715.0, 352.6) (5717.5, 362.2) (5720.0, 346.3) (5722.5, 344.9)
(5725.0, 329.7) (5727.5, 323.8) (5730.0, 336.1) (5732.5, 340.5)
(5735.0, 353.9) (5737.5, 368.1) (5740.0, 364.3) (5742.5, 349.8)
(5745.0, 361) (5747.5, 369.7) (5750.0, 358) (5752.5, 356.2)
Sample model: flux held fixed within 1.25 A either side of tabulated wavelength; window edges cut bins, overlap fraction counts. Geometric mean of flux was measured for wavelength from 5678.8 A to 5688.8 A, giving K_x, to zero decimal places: 330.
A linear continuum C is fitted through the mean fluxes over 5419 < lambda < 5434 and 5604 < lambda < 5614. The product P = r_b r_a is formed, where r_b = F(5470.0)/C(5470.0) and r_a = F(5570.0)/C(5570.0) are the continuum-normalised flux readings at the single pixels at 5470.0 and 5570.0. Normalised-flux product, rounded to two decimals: 0.96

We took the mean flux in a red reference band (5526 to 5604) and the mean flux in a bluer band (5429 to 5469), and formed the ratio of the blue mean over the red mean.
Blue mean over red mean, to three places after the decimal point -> 0.925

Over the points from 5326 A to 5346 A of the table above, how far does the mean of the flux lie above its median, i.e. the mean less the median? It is -6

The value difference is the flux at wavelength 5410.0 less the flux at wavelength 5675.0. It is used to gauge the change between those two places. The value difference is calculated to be -97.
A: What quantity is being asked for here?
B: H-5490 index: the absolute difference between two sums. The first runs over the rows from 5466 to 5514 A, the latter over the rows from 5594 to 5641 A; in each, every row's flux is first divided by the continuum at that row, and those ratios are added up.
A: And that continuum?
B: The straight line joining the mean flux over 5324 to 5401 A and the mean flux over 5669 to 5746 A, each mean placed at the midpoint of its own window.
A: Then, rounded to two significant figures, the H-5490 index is 0.41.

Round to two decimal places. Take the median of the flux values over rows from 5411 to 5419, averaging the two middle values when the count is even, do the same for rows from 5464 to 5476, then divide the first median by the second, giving 1.02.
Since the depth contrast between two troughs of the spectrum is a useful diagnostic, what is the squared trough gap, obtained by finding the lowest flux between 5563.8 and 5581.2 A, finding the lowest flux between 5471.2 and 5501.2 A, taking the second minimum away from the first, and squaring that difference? 151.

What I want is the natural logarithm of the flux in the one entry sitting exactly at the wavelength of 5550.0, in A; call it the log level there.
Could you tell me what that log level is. 5.76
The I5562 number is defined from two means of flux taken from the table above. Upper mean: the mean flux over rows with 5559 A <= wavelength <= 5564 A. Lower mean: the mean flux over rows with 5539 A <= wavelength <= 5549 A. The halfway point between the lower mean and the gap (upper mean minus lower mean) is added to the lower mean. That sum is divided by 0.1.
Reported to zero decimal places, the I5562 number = 4650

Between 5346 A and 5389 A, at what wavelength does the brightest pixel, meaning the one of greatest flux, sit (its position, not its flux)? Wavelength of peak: 5357.5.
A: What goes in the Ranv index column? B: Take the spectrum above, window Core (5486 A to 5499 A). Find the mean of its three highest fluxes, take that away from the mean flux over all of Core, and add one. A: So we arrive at -4.3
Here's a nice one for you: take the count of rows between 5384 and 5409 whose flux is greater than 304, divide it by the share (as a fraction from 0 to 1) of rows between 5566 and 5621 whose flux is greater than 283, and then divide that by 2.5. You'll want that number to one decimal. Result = 0.0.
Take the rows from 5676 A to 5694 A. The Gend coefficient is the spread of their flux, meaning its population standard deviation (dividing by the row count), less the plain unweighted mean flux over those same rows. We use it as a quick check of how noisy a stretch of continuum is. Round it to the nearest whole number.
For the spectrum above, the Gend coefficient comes -324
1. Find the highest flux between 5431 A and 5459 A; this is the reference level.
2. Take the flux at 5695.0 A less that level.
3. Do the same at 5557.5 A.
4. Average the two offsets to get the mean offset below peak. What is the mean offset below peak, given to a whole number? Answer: 10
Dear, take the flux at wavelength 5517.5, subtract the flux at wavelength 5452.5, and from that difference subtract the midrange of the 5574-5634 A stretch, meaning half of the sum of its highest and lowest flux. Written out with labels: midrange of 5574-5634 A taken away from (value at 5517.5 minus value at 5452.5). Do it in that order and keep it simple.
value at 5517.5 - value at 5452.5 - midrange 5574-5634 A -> -263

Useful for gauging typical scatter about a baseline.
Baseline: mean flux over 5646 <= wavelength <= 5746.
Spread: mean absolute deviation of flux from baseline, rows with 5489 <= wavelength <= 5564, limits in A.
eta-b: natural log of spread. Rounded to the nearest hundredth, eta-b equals 3.33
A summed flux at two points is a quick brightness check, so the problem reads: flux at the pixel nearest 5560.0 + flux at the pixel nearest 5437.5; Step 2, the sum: 600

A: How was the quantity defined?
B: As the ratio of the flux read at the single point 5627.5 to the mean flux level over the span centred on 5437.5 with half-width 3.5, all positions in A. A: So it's 1.16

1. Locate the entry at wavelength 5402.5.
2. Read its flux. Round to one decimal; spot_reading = 288.6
